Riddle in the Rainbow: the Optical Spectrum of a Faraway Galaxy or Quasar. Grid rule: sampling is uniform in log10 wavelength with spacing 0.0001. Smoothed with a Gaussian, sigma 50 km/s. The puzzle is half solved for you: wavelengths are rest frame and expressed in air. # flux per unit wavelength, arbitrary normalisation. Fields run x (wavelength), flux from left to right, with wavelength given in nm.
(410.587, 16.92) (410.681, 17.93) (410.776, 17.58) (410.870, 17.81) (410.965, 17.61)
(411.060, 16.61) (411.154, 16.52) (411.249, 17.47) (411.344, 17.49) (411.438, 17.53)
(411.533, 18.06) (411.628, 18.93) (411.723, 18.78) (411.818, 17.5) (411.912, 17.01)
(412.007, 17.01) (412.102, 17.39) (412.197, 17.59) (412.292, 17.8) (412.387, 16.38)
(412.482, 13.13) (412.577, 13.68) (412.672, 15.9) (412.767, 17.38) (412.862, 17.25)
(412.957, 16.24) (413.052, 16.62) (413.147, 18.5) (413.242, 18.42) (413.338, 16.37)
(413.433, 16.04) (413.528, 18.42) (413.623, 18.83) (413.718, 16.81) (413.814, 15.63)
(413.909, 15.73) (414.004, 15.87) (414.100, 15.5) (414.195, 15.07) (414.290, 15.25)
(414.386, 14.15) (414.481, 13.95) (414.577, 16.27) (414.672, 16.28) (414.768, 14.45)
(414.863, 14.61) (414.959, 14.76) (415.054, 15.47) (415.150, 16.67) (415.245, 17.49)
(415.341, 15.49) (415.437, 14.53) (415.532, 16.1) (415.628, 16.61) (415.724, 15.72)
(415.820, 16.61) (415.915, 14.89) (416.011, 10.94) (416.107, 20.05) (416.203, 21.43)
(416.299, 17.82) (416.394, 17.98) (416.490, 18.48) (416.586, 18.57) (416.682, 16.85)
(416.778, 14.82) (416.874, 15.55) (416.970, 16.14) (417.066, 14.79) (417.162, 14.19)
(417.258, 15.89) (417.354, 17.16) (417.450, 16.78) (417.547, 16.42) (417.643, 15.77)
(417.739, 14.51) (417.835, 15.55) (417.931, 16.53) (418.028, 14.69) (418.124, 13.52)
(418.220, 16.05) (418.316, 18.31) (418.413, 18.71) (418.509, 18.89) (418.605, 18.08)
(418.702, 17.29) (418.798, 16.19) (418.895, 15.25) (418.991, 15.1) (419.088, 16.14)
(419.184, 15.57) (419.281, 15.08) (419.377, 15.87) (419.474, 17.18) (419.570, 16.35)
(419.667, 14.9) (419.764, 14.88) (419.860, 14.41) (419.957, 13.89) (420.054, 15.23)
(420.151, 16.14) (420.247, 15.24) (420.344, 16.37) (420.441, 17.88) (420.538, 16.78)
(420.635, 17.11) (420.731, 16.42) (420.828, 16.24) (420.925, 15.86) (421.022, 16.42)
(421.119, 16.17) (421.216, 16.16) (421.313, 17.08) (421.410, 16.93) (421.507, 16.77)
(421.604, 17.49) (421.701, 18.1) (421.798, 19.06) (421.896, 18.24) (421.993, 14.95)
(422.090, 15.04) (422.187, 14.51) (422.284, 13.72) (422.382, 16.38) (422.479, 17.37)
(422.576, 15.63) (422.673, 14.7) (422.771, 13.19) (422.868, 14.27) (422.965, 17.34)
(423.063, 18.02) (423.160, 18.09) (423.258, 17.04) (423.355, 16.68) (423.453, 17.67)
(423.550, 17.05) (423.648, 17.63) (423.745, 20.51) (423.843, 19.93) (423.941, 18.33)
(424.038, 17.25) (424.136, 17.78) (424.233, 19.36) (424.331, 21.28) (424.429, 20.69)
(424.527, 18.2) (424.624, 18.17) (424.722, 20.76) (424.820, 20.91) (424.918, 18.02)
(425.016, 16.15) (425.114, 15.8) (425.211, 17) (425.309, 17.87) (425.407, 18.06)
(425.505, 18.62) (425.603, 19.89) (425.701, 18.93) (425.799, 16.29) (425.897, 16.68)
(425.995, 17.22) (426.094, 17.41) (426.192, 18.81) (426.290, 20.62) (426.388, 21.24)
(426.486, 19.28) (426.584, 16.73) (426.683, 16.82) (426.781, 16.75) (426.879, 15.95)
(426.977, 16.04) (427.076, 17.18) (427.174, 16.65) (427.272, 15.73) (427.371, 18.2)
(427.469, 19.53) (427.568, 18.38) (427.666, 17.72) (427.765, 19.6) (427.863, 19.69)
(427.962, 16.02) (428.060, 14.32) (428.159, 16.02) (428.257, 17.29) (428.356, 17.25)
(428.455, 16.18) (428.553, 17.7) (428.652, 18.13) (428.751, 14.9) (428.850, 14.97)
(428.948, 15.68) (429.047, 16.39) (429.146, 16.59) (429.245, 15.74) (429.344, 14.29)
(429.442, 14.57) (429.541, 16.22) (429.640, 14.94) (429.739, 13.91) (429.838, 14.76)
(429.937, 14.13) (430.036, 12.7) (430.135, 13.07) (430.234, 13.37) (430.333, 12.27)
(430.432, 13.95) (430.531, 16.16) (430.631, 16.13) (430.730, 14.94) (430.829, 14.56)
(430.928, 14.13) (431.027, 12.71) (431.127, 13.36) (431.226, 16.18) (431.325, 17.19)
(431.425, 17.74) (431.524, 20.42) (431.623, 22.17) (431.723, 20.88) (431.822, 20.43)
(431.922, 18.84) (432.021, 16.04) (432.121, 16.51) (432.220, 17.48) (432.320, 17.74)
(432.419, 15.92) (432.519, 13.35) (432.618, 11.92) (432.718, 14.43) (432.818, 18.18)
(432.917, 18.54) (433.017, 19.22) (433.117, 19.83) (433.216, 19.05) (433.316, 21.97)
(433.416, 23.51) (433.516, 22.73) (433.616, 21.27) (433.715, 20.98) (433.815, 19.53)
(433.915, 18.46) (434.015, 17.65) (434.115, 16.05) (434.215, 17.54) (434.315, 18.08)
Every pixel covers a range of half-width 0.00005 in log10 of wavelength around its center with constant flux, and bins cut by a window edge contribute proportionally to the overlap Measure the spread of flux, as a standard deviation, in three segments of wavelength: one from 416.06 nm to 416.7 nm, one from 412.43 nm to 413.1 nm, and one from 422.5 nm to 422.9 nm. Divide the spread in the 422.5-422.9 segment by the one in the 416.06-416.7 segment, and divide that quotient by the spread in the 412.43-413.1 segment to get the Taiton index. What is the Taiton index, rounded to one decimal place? 0.4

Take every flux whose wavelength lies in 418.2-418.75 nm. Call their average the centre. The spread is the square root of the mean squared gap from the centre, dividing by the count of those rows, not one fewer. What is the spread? 1.0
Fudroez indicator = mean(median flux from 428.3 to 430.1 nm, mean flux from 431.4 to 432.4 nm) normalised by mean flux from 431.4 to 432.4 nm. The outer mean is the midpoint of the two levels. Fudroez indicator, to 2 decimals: 0.91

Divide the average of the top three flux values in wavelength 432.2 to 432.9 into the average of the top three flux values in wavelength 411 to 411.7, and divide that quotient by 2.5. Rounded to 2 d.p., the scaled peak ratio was 0.41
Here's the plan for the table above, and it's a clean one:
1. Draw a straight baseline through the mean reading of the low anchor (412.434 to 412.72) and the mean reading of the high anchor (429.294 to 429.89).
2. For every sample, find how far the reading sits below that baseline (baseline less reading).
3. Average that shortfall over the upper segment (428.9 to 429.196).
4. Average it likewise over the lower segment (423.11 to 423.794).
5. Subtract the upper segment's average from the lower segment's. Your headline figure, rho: -1.8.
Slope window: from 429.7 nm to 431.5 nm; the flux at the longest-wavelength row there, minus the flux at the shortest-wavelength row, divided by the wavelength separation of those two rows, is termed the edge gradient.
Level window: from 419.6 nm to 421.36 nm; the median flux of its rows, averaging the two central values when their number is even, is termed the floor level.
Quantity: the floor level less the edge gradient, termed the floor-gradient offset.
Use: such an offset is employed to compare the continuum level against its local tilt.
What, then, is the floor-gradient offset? 13.9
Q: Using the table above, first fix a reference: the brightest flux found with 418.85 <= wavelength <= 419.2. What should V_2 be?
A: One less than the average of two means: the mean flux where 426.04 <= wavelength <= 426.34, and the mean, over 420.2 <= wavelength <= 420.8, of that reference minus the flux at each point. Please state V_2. 8.2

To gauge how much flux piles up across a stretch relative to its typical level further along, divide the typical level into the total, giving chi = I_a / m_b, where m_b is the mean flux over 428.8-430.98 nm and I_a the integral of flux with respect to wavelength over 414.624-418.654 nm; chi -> 4.5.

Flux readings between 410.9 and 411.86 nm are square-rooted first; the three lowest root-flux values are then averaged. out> 4.11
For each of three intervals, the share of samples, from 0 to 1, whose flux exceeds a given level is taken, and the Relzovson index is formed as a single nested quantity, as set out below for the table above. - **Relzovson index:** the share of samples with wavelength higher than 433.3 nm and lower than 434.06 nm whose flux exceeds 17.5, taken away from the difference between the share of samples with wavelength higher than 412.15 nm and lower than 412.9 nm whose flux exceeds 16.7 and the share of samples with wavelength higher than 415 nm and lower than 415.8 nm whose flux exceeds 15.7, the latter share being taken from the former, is -1.1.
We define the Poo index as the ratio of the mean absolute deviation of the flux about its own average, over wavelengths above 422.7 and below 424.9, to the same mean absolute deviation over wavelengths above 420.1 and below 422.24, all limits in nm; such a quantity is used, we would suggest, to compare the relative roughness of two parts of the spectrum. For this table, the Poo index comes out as 1.7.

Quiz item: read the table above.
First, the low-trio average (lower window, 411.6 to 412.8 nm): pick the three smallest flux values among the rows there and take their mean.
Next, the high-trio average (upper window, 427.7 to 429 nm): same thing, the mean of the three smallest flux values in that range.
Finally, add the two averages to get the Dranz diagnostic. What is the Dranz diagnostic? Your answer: 29.0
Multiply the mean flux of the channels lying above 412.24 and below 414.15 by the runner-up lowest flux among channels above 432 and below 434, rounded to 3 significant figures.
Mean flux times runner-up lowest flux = 221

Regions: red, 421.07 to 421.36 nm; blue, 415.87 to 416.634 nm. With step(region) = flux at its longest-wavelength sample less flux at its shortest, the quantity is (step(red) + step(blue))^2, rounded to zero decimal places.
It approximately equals 21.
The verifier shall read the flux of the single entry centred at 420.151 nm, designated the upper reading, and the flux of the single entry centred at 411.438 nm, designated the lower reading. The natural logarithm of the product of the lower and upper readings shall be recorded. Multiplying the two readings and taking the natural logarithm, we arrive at 5.65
